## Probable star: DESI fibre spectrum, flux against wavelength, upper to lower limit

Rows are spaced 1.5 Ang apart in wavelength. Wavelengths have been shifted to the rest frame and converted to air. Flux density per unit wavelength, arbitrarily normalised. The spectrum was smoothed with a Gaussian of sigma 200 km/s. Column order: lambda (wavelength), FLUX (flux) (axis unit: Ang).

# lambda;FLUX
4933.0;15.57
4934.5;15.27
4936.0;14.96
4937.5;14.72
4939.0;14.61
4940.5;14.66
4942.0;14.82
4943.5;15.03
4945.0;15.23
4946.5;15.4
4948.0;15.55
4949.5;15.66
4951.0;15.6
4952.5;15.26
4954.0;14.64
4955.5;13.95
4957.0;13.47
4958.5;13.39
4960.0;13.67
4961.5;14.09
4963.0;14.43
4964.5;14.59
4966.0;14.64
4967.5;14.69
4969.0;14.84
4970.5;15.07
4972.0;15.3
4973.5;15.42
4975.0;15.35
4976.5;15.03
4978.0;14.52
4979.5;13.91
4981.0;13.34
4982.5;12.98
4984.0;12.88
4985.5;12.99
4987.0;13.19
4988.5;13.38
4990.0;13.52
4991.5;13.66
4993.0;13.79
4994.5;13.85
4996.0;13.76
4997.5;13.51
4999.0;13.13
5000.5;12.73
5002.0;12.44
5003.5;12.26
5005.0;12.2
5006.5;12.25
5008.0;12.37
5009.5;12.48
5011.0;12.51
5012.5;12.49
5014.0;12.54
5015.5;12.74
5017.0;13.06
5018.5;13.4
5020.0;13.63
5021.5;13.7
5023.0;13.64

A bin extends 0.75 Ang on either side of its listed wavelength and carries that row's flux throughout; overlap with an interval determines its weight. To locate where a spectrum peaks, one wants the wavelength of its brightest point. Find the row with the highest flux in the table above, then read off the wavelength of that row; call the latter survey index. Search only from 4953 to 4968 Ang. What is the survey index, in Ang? 4967.5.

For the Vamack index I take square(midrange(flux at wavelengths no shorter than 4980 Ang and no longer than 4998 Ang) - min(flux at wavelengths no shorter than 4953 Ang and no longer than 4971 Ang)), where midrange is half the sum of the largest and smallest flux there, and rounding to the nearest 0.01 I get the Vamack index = 0.00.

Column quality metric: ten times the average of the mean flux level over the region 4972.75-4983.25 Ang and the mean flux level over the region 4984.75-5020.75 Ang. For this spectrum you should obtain 137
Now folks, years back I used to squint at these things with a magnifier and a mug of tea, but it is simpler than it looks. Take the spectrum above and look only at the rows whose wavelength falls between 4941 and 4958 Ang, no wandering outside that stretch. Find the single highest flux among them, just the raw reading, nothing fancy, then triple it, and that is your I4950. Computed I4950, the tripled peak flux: 47.0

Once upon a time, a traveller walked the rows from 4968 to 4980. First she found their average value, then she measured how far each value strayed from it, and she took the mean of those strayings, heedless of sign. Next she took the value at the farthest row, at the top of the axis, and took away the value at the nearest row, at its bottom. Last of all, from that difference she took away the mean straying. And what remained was -1.3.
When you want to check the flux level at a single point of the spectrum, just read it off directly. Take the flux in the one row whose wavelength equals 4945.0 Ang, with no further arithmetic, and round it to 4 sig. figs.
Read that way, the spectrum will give 15.23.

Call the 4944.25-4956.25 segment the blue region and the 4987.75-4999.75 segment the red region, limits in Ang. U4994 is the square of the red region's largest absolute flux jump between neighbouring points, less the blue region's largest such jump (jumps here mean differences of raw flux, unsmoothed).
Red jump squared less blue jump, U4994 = -0.55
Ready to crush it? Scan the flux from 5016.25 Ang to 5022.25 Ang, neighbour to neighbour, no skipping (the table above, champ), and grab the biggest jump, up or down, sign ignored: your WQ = 0.3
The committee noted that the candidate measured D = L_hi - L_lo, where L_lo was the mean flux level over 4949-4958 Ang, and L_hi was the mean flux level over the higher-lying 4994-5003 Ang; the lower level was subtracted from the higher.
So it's -1.5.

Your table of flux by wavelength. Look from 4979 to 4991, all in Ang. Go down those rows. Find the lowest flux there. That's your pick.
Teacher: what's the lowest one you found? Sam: 12.88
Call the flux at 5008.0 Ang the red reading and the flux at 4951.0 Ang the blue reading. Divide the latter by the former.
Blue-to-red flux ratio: 1.26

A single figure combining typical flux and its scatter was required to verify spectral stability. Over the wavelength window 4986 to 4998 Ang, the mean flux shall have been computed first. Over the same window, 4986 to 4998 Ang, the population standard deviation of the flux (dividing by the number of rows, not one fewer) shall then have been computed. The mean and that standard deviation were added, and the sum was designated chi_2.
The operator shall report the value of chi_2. 13.8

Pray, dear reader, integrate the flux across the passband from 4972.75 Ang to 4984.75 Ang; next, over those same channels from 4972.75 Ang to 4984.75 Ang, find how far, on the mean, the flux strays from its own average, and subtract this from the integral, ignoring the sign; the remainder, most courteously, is 169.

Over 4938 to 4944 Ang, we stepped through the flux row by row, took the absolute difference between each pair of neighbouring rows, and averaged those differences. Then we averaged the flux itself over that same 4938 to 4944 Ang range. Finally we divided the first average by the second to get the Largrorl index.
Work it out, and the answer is 0.009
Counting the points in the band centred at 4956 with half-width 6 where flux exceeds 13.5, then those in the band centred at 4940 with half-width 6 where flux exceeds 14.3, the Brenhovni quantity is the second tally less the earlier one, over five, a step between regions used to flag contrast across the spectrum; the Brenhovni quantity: 0.4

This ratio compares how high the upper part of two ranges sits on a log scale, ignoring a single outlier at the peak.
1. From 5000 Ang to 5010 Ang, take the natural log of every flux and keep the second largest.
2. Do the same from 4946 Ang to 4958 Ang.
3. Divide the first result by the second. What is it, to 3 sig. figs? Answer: 0.919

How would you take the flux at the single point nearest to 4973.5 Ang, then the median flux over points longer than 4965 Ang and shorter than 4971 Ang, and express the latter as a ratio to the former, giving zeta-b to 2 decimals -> 0.96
